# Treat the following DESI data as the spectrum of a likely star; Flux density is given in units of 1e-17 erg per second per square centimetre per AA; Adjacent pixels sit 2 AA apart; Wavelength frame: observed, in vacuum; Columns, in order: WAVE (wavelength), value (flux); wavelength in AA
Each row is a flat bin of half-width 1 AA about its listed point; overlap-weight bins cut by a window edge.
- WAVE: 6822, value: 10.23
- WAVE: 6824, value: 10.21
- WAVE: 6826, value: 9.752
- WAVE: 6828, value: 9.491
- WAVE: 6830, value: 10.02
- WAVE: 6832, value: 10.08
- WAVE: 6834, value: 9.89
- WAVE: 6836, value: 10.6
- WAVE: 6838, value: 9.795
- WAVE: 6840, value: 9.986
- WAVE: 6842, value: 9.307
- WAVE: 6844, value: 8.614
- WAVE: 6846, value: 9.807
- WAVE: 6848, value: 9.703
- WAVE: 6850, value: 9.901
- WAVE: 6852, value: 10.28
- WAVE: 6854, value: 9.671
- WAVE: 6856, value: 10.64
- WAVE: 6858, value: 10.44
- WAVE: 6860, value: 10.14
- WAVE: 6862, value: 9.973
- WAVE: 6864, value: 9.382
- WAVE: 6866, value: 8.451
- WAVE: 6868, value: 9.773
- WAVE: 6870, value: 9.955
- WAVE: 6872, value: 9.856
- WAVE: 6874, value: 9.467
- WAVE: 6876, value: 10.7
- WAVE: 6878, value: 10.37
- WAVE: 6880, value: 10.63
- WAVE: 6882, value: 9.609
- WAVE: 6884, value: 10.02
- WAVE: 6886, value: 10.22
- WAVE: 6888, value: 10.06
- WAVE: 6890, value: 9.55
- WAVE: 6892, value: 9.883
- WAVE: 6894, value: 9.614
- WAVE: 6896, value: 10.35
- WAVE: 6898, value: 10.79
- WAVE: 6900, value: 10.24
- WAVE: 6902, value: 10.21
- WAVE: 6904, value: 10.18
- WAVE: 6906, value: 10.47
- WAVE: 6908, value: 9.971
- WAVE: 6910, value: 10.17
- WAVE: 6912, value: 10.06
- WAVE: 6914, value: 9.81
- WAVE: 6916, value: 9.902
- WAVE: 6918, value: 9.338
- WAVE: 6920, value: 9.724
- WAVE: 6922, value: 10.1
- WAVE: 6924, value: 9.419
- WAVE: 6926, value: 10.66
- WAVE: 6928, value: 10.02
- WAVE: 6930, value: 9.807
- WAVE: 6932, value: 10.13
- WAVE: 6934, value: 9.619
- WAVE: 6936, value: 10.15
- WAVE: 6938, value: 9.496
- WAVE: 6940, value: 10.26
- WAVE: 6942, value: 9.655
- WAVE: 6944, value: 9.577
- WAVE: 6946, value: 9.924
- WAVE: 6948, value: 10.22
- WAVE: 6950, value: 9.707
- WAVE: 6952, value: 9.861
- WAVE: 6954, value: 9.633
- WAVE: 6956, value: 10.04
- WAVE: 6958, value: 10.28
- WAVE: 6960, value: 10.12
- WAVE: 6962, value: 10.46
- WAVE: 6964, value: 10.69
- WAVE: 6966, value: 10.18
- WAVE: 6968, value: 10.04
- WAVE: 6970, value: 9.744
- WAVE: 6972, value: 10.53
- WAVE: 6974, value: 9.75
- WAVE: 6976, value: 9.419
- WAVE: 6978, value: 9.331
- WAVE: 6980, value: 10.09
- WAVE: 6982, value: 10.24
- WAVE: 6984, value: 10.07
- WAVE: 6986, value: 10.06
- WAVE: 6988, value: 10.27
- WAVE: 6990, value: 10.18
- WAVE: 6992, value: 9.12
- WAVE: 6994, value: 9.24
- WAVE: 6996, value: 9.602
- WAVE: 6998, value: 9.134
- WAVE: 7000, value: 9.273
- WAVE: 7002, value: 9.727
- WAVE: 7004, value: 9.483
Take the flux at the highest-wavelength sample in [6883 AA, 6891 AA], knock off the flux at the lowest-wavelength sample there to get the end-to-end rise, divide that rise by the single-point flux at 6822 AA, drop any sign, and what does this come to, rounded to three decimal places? 0.046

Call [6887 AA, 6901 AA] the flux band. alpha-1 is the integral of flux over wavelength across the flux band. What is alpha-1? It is 141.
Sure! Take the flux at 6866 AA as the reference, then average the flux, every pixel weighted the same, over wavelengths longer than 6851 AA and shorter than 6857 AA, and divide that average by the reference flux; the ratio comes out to 1.21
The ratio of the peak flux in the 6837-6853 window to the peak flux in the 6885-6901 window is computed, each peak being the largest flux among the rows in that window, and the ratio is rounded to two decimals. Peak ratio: 0.95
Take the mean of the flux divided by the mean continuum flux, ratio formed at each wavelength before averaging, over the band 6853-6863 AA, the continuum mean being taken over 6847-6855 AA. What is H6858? 1.029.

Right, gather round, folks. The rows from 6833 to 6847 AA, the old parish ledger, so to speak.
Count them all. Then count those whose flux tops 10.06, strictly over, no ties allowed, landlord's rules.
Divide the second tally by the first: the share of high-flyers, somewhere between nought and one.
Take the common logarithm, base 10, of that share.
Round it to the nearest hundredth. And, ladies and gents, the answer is -0.85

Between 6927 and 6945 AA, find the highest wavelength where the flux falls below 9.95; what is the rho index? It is 6944 AA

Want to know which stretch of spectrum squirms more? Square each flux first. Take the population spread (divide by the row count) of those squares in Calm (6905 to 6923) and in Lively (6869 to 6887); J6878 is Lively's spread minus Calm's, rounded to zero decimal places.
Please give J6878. 2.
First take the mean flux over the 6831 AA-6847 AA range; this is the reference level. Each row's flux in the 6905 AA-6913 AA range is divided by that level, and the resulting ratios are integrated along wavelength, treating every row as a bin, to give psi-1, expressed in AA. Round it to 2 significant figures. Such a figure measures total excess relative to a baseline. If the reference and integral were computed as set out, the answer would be 8.3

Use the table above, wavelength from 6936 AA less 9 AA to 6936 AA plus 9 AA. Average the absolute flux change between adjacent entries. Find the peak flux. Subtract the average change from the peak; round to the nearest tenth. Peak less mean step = 9.8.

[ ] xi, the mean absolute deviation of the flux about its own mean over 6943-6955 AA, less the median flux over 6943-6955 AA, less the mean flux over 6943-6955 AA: -19.4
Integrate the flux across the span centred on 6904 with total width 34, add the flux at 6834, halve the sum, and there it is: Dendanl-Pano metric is 175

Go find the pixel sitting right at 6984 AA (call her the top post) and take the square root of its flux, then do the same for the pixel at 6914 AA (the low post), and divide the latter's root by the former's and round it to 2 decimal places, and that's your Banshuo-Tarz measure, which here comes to 0.99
